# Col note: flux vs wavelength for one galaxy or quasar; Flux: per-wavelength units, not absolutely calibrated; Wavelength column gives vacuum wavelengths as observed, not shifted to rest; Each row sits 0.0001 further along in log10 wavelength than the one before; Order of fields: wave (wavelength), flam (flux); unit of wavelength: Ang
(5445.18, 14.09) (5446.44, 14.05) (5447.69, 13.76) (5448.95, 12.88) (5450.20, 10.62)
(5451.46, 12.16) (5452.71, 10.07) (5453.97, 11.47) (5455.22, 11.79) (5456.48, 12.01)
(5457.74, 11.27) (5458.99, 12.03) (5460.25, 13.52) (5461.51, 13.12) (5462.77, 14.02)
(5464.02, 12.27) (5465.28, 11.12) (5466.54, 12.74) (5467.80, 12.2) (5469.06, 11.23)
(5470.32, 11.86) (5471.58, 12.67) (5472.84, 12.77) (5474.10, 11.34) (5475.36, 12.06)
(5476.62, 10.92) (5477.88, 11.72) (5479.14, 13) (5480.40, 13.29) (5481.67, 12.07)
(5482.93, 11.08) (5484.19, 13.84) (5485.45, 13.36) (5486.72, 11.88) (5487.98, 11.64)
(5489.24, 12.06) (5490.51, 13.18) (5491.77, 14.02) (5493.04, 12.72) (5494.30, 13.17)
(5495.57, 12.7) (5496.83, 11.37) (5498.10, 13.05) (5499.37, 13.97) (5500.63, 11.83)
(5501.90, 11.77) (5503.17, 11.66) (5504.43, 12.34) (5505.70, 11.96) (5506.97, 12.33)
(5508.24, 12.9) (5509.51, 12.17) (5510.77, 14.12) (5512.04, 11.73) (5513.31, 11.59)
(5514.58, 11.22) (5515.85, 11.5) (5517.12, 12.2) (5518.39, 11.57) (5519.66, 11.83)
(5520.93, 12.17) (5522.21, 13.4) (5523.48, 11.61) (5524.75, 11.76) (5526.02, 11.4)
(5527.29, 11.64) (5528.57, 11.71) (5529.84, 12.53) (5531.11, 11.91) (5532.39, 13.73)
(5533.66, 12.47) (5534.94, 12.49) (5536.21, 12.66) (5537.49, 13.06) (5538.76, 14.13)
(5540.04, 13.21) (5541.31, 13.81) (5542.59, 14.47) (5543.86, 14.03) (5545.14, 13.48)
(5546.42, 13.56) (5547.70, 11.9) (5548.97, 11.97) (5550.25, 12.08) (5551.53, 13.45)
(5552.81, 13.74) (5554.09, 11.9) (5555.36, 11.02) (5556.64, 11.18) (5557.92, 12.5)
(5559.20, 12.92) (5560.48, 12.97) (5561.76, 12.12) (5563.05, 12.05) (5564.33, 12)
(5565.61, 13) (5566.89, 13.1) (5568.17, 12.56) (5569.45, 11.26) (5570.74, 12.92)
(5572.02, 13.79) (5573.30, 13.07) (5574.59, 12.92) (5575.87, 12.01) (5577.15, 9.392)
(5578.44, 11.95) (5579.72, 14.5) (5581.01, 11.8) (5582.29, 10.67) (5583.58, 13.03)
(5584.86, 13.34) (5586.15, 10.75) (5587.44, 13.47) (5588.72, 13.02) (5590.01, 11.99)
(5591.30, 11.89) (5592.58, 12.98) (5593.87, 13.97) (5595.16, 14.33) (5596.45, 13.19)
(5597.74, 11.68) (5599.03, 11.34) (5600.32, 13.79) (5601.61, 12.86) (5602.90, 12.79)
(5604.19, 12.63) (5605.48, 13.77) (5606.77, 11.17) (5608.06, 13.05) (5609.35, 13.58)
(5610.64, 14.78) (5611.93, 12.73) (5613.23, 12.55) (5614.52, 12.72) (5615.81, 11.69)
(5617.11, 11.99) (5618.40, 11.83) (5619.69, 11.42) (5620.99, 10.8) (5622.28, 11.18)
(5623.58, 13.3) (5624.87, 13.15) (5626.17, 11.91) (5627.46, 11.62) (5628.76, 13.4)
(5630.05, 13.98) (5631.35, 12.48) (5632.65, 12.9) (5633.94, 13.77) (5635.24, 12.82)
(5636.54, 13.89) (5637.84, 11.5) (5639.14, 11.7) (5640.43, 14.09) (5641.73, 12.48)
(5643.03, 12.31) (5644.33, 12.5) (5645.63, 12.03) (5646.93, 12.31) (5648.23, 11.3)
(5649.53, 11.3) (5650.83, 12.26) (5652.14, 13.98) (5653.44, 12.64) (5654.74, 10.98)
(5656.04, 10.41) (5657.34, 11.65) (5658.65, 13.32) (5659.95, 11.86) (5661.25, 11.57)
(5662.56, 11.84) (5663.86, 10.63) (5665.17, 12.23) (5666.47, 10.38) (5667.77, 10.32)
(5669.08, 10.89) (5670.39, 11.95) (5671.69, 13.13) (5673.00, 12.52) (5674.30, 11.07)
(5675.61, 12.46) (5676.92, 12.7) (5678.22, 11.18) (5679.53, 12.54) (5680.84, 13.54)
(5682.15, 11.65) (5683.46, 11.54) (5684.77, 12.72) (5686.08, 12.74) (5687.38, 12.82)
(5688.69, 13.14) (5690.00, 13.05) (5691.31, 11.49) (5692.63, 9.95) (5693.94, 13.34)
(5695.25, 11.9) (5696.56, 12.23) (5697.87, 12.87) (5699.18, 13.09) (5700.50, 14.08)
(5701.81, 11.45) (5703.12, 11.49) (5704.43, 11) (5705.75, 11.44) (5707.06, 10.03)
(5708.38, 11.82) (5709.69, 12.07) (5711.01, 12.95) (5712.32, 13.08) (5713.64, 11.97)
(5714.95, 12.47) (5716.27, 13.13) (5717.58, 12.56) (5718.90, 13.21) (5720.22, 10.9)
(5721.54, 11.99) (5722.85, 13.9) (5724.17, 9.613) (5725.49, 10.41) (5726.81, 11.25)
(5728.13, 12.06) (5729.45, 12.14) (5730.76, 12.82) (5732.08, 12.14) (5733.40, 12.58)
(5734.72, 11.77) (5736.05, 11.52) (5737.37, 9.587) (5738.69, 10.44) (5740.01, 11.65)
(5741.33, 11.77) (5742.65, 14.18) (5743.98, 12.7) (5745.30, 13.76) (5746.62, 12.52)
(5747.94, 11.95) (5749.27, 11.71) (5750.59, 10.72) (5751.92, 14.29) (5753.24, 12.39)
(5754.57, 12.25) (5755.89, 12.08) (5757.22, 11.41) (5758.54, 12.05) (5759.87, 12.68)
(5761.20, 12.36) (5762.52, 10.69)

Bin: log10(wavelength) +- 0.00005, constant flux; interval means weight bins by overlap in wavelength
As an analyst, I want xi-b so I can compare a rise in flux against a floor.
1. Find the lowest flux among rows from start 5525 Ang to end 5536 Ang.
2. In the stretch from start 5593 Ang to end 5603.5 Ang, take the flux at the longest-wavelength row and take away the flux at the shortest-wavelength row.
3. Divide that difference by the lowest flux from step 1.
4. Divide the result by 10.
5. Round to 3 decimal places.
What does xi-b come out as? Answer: -0.010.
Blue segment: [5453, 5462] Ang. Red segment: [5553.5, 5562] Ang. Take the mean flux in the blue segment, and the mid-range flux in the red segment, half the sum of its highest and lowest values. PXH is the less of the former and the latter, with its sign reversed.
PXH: -12.0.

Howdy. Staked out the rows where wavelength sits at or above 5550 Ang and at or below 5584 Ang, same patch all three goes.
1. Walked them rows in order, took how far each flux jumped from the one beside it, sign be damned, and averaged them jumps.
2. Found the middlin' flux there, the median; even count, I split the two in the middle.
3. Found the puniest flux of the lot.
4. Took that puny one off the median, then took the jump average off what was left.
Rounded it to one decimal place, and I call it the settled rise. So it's 2.0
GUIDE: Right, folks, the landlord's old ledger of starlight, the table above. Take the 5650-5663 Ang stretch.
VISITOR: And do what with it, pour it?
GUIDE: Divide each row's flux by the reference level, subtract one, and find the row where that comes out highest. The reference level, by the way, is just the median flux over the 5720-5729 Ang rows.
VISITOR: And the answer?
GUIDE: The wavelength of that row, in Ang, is 5652.14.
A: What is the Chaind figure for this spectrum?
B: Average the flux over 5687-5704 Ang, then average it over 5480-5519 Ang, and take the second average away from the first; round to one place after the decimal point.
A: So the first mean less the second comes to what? 0.0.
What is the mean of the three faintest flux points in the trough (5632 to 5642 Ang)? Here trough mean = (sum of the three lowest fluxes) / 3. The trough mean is 11.9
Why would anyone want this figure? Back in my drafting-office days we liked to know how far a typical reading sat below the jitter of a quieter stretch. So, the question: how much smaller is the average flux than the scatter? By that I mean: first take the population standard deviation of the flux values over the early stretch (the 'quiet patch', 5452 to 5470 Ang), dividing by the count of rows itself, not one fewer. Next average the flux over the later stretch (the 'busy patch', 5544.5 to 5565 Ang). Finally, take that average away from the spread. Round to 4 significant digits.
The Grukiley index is -11.42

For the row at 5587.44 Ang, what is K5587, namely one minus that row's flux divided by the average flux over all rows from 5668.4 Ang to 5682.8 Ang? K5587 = -0.11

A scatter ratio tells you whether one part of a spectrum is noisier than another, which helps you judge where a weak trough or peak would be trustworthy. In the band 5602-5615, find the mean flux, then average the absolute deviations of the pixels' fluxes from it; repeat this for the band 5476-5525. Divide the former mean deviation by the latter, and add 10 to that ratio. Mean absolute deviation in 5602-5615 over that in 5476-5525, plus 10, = 10.9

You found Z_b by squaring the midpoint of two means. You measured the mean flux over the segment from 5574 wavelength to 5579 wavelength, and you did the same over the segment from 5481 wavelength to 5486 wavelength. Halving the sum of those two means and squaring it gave 146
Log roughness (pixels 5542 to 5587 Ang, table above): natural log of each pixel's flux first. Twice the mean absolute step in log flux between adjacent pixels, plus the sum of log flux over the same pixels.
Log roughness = 88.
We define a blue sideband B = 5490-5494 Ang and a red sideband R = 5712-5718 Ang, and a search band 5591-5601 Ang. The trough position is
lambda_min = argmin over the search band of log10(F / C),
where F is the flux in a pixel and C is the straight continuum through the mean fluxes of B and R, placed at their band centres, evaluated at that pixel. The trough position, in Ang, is 5599.03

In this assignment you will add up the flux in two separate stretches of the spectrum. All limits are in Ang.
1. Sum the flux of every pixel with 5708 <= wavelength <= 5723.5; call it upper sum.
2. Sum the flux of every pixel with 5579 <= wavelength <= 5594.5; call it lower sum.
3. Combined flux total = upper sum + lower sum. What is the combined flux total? 301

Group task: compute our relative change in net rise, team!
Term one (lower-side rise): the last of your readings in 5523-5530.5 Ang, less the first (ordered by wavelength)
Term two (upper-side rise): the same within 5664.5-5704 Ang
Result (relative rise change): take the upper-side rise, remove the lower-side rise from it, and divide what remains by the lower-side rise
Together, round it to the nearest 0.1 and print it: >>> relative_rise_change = -1.8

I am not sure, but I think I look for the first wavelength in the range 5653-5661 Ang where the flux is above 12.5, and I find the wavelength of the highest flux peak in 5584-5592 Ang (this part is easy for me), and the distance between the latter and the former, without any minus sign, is 66.0 Ang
